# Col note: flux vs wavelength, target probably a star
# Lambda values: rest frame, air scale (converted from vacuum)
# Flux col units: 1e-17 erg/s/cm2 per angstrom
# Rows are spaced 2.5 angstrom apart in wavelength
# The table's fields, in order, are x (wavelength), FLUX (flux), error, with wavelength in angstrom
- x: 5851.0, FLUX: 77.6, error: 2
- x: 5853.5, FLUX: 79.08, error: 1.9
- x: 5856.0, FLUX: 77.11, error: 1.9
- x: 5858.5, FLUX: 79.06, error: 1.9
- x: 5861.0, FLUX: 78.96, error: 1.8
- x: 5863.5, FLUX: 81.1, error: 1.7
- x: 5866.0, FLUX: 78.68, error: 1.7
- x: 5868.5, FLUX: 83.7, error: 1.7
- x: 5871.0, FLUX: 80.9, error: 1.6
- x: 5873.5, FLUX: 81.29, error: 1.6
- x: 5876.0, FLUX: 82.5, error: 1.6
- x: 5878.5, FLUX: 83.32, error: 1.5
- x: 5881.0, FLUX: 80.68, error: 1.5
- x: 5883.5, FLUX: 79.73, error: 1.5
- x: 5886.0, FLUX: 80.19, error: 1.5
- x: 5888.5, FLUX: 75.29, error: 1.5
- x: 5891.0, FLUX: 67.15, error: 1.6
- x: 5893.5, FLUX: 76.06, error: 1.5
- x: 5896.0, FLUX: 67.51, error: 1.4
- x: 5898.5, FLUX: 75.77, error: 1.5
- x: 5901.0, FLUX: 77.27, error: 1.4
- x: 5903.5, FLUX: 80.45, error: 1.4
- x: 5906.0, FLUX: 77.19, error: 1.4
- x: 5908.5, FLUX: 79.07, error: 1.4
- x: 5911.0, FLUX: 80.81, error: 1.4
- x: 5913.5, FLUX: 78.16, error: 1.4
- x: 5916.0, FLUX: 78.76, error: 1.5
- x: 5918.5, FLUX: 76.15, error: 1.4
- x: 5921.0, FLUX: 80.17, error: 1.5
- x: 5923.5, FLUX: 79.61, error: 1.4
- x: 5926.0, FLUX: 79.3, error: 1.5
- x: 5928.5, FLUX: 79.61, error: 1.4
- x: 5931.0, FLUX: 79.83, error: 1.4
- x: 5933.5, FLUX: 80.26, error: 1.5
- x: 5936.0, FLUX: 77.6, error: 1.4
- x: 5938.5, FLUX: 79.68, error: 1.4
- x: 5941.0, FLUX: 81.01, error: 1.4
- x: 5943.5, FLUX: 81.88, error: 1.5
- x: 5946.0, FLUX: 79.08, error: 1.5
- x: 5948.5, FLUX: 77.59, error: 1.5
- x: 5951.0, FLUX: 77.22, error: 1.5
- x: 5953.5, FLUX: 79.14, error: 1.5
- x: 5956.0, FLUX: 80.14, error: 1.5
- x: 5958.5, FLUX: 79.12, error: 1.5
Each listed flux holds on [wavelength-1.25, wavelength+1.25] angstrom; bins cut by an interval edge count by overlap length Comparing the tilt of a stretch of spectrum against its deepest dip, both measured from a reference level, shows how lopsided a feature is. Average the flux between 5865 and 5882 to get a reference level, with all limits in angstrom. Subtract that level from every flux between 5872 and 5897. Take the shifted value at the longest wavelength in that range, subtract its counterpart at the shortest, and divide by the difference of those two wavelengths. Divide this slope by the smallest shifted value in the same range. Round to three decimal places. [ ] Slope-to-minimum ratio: 0.042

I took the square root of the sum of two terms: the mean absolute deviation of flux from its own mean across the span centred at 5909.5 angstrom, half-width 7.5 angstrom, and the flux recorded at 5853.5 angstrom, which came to 8.95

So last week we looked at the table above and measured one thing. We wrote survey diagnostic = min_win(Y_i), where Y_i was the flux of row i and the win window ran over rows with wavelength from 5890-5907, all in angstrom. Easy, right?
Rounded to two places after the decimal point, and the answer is 67.15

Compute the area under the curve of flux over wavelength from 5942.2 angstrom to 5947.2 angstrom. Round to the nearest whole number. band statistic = 402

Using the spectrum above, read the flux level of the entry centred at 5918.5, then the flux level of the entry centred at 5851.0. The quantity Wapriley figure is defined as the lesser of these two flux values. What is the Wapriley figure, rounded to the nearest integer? 76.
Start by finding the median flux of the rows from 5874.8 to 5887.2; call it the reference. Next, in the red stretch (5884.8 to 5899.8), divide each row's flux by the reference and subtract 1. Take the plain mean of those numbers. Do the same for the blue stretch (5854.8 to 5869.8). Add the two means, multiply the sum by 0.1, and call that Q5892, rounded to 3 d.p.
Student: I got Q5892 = -0.010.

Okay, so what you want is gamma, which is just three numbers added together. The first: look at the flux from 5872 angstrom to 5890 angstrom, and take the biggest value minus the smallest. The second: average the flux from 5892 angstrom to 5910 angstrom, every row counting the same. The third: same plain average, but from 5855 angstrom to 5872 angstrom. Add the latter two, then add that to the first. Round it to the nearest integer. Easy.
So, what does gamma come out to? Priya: 164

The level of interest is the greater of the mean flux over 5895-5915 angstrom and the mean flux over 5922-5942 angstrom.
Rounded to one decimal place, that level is 79.6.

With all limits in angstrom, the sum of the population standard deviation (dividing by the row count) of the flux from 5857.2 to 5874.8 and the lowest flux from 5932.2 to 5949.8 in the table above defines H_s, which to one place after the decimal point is 79.2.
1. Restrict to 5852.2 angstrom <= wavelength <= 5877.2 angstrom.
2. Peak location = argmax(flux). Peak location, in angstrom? 5868.5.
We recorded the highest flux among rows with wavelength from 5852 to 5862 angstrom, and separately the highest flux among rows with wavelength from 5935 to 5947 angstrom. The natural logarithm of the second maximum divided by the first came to 0.03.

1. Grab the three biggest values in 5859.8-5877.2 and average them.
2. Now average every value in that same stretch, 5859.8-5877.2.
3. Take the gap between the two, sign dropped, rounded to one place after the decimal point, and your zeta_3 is 1.5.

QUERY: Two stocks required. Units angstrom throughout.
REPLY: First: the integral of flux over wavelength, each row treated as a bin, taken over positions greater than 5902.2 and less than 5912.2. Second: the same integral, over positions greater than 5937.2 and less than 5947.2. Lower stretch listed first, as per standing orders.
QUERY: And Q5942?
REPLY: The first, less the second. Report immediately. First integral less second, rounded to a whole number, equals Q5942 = -10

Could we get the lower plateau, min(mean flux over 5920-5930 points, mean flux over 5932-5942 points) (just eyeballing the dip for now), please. 79.6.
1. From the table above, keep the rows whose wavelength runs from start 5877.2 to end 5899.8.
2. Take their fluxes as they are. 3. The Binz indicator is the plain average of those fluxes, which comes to 76.2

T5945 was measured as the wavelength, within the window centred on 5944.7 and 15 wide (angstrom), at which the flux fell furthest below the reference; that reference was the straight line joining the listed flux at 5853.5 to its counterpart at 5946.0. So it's 5951.0 angstrom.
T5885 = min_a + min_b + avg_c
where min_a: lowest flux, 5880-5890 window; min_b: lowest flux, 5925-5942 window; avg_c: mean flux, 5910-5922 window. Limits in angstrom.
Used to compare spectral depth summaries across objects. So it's 232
